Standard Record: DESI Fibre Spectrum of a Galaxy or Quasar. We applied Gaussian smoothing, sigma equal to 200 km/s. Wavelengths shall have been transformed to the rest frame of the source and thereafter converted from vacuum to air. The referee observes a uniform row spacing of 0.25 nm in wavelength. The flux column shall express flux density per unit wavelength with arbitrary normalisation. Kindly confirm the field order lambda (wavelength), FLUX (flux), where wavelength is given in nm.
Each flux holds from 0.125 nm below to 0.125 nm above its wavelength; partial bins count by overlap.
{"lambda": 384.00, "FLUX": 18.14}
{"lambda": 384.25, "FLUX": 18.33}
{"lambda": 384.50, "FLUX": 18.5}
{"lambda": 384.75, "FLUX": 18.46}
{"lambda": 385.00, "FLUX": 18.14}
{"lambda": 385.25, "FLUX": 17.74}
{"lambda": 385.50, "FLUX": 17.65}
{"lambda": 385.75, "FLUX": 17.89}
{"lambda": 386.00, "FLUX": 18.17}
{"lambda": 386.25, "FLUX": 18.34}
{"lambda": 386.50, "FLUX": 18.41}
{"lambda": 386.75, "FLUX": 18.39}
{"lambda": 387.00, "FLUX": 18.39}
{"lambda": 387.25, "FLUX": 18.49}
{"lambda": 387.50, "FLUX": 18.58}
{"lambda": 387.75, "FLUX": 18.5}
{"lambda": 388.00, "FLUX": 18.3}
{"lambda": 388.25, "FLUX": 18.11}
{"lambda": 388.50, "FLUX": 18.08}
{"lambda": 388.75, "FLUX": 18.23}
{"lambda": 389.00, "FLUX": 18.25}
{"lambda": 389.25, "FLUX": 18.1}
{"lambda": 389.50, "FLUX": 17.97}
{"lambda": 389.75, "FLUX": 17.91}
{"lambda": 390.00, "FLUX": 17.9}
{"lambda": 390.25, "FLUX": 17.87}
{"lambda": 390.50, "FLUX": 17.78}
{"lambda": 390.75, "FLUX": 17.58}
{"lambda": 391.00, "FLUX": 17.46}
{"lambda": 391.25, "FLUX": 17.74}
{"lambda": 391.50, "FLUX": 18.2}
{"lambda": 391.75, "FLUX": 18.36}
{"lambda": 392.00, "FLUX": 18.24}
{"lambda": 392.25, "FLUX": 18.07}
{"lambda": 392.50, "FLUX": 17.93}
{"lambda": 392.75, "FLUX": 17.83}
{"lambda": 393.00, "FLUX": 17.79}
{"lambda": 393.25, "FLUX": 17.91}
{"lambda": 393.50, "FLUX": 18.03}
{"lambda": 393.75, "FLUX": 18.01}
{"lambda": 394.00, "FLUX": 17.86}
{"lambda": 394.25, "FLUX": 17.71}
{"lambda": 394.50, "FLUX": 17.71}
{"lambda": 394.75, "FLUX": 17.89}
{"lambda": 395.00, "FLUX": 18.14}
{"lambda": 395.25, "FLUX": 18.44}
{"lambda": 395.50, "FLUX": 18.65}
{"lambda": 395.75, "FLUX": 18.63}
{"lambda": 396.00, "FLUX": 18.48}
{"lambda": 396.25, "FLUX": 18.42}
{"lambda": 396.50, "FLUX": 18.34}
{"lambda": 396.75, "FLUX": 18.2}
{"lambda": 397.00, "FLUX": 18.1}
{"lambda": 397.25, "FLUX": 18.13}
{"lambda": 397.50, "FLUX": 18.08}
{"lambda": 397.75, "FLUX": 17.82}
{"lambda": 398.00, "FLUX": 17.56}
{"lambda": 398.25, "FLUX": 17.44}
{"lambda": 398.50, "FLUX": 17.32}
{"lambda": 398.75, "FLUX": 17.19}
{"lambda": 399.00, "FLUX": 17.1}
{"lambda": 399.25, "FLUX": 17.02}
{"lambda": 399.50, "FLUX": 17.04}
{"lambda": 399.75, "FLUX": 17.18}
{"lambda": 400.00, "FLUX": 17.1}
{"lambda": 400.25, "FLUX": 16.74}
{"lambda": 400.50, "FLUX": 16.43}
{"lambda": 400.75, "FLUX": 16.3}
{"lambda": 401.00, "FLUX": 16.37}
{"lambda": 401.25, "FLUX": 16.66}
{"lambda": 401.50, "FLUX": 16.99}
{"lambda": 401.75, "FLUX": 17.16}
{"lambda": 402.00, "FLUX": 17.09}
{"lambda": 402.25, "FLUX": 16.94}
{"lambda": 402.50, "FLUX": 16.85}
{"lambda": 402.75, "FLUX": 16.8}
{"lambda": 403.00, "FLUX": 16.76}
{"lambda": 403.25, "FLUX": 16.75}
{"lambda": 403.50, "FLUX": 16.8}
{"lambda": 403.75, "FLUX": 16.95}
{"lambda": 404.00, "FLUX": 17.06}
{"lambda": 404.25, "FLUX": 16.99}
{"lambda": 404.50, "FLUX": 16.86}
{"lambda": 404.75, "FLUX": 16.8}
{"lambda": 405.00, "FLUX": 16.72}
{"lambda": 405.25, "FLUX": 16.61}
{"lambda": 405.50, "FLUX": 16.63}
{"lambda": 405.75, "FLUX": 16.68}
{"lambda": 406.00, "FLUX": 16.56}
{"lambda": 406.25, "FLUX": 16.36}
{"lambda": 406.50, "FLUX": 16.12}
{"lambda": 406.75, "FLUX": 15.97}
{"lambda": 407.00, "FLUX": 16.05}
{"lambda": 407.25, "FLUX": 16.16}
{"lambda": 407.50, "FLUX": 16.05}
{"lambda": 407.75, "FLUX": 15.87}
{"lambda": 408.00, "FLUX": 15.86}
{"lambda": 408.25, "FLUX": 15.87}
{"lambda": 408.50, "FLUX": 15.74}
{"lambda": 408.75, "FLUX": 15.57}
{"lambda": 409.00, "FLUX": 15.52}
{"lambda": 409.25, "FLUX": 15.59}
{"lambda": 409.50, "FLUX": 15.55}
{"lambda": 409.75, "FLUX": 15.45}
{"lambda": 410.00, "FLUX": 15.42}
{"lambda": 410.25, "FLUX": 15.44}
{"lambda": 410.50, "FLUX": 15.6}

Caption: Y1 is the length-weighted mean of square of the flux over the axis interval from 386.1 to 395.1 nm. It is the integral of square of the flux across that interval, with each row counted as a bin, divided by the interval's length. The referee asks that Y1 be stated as 326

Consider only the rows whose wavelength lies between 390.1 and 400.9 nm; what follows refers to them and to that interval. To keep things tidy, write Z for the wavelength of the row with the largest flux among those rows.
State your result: 395.50 nm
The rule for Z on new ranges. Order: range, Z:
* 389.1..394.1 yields 391.75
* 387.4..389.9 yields 387.50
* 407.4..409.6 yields 407.50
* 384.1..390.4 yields 387.50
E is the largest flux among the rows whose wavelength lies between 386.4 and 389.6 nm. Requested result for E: 18.58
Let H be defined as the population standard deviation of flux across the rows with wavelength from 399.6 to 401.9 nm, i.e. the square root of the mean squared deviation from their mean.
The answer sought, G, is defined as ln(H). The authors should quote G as -1.11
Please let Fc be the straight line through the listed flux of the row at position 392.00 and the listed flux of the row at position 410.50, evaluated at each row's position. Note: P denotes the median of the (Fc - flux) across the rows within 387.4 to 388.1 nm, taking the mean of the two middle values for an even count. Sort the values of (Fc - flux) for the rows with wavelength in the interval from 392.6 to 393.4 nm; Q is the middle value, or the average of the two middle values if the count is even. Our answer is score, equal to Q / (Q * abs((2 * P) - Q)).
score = 2.6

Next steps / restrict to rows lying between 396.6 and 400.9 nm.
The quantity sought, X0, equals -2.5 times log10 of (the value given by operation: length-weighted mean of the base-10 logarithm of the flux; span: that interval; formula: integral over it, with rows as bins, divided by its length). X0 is -0.232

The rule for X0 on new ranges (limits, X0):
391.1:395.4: -0.247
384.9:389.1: -0.251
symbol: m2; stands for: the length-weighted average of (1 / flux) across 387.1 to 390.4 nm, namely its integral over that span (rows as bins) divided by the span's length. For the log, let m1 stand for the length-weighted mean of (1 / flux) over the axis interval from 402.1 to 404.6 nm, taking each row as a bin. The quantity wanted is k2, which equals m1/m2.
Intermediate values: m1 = 0.0592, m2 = 0.0550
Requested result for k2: 1.08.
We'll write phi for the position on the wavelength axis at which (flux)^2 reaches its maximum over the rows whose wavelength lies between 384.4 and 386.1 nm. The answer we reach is 384.50 nm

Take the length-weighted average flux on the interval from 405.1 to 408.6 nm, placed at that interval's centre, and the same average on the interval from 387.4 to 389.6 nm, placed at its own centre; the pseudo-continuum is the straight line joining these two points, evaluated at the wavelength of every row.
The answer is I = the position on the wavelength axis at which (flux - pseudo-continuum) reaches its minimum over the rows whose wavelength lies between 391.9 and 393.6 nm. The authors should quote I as 393.00 nm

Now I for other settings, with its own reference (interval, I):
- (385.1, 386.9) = 385.50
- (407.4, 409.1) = 409.00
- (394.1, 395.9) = 394.25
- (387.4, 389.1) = 388.50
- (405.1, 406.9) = 406.75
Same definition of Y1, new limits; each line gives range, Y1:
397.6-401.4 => 290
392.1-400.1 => 319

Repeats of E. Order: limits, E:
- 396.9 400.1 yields 18.13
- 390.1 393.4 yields 18.36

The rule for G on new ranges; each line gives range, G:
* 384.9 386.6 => -1.30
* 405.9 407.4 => -1.61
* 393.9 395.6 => -1.08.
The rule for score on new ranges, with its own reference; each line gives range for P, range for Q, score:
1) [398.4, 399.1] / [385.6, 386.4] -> 1.3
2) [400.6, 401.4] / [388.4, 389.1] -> 1.4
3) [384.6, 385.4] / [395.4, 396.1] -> 0.3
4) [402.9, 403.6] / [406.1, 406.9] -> 3.6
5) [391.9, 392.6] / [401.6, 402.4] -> 1.8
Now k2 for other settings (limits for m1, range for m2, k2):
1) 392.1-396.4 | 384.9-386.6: 1.00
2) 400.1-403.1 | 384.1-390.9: 1.08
